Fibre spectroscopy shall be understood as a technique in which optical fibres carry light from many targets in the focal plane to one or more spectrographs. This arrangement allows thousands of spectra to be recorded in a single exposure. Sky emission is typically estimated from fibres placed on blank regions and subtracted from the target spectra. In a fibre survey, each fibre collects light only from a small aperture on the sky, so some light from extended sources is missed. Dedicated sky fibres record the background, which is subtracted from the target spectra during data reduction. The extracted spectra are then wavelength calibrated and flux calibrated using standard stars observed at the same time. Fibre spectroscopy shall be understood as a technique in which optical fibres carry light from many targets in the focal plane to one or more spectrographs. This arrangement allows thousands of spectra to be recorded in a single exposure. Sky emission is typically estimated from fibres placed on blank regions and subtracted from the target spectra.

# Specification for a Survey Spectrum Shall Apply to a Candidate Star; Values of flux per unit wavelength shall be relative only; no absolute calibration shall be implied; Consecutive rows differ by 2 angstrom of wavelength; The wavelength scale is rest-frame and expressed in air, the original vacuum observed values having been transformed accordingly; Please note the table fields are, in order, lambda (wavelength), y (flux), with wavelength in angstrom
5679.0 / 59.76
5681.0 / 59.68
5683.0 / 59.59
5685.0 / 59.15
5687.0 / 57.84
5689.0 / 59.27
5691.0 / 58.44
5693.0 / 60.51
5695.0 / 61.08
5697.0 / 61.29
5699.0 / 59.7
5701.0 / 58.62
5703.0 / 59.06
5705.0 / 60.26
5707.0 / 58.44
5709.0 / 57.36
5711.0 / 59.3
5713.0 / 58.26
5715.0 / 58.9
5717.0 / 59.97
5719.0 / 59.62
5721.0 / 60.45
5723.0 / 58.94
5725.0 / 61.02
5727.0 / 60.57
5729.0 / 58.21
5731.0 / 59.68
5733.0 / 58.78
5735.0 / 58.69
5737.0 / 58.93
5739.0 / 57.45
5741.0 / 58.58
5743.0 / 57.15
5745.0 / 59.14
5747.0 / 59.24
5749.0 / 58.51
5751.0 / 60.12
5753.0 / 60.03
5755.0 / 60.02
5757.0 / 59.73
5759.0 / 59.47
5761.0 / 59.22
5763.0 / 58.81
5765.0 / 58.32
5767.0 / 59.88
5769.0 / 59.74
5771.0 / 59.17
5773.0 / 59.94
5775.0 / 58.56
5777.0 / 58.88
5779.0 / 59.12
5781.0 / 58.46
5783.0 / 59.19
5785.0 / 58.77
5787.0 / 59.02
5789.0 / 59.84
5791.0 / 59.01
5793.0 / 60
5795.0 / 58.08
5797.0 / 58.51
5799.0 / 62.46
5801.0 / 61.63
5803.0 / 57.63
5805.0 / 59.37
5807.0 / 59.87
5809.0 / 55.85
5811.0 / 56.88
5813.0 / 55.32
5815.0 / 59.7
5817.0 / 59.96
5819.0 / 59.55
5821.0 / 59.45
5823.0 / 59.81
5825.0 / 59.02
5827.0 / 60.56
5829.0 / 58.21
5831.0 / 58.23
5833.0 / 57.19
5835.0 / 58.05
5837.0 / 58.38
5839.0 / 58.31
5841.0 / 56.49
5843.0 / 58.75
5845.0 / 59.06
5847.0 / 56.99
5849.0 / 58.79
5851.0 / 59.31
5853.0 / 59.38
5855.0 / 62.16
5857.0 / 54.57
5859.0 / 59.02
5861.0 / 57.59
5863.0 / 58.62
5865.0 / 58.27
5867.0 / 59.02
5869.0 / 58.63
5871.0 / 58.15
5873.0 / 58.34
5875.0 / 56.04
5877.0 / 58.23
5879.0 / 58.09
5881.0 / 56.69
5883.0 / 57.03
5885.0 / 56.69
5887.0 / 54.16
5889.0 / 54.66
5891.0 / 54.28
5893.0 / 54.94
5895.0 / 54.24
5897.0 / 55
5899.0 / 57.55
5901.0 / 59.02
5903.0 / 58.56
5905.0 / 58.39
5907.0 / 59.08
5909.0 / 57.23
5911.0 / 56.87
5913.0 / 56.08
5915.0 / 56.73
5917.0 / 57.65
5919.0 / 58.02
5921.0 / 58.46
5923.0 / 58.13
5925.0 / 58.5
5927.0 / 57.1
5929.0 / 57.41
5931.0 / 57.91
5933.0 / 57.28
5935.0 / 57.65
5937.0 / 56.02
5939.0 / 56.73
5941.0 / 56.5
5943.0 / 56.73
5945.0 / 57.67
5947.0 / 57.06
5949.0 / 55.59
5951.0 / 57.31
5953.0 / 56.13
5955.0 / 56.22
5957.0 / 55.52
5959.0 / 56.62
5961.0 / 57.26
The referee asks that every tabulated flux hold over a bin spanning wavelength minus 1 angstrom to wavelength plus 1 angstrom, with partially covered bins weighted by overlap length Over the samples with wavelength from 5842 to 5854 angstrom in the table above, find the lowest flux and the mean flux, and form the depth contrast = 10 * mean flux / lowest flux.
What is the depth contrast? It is 10.3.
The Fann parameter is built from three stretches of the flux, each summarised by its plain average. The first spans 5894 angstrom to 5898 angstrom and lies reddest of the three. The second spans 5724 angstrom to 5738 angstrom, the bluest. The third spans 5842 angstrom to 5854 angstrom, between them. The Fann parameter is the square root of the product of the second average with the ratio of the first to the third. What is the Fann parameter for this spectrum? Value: 7.43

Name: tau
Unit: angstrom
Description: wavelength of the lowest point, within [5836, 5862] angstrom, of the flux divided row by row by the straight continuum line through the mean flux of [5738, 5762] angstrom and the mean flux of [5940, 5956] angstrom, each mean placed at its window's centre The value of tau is 5857.0 angstrom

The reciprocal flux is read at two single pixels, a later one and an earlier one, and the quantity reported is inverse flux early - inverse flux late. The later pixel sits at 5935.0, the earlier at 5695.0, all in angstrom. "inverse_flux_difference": -0.0010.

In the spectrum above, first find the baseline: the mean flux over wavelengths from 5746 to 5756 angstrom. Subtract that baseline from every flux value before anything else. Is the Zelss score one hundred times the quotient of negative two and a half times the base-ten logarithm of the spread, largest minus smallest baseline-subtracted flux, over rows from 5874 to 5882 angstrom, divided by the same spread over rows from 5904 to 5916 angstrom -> -28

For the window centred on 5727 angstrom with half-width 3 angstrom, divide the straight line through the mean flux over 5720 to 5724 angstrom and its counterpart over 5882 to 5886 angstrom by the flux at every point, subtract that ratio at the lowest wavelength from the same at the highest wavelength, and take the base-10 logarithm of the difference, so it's -1.34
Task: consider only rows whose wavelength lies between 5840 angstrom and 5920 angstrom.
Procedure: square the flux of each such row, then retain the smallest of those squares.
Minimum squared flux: 2933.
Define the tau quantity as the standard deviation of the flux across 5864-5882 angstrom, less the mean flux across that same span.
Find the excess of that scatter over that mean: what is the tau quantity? -57.0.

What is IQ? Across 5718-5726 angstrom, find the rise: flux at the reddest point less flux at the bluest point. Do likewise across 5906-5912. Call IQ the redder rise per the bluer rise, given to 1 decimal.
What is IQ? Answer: -1.6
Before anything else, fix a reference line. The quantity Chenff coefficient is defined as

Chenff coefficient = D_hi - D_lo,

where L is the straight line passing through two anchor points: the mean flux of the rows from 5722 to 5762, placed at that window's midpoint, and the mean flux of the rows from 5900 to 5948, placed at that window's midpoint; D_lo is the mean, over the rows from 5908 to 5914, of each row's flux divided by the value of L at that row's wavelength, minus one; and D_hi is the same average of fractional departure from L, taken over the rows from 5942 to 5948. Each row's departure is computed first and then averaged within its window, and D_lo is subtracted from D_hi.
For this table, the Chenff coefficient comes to 0.013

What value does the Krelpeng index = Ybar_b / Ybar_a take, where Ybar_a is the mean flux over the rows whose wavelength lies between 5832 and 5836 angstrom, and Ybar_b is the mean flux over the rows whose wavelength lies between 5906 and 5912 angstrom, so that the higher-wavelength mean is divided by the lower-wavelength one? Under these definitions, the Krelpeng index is 1.00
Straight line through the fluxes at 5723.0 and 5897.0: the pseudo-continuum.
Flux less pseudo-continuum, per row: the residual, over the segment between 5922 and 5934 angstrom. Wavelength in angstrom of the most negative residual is 5927.0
